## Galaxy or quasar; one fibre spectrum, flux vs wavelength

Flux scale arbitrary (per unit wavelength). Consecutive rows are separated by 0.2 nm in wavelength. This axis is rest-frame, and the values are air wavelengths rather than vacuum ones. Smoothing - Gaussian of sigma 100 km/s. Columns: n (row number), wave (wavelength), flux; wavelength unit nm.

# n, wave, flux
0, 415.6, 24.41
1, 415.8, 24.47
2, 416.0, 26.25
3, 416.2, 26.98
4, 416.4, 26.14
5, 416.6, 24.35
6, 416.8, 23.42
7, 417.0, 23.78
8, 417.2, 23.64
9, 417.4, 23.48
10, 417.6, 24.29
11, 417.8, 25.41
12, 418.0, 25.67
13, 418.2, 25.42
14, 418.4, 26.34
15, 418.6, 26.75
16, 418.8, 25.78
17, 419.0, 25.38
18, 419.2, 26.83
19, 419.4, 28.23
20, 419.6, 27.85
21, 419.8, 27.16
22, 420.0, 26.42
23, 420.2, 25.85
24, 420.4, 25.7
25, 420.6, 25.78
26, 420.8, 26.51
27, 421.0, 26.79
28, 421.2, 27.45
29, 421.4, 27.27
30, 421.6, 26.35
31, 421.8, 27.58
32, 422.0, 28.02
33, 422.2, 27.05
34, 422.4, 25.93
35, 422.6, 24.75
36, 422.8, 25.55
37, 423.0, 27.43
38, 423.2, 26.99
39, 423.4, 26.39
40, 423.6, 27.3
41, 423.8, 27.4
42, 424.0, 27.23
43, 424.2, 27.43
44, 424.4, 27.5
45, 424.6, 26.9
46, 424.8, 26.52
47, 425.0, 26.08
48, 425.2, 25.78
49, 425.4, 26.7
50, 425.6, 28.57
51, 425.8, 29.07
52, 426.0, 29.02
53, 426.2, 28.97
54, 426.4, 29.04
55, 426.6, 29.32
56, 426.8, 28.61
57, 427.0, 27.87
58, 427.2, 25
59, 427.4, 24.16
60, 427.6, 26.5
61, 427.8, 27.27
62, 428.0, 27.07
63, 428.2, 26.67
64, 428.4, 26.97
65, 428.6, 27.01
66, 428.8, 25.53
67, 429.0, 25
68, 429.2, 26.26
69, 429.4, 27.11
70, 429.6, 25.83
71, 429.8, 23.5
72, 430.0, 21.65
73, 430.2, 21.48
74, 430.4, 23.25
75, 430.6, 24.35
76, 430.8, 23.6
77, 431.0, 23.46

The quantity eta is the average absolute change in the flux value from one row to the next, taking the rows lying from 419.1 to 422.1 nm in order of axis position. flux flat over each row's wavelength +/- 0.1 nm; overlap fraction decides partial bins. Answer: 0.60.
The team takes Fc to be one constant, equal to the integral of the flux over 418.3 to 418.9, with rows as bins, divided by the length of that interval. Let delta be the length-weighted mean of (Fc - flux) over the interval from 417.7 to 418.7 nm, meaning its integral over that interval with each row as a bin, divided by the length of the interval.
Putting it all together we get 0.4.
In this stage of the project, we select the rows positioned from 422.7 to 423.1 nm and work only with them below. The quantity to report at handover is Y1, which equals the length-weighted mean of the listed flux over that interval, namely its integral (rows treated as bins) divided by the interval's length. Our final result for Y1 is 26.5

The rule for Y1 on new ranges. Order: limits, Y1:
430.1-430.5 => 22.4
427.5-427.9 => 26.9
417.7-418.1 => 25.5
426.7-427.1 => 28.2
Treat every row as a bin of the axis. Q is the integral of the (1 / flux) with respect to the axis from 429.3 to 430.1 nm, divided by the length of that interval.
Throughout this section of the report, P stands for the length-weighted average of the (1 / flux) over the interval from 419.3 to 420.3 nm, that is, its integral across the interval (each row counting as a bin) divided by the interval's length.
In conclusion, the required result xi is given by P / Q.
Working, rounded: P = 0.0369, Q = 0.0411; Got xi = 0.90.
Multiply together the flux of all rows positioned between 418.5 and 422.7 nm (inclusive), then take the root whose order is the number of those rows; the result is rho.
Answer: 26.6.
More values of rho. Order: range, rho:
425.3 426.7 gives 28.7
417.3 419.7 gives 25.9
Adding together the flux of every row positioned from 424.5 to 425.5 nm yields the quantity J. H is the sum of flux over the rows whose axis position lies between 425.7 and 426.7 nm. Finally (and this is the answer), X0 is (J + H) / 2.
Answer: 139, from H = 145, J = 132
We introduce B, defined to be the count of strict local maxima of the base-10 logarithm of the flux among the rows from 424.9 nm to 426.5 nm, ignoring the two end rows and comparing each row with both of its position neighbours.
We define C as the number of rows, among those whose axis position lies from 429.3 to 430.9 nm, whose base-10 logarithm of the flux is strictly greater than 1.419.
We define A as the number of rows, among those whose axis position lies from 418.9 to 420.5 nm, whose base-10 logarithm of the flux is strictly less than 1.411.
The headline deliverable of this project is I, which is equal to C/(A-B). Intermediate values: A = 2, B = 1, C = 1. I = 1.0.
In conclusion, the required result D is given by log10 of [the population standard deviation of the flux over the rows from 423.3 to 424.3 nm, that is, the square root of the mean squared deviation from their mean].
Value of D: -0.4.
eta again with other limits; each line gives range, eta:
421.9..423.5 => 1.00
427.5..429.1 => 0.53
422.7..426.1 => 0.59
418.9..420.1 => 0.93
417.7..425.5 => 0.64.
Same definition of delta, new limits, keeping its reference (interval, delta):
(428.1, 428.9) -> -0.3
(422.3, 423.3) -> 0.2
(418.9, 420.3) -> -0.5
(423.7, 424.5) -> -1.1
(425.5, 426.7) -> -2.7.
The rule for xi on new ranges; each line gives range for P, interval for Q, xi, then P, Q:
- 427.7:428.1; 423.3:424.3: 1.00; 0.0368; 0.0368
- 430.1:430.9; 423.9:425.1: 1.16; 0.0433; 0.0371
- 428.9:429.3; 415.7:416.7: 1.00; 0.0390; 0.0391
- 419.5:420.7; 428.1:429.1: 0.99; 0.0378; 0.0382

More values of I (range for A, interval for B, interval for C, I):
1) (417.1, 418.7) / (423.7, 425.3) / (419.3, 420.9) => 1.0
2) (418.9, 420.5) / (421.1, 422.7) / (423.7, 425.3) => 6.0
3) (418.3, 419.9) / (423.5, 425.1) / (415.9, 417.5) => -2.0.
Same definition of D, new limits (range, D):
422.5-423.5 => 0.0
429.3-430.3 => 0.4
